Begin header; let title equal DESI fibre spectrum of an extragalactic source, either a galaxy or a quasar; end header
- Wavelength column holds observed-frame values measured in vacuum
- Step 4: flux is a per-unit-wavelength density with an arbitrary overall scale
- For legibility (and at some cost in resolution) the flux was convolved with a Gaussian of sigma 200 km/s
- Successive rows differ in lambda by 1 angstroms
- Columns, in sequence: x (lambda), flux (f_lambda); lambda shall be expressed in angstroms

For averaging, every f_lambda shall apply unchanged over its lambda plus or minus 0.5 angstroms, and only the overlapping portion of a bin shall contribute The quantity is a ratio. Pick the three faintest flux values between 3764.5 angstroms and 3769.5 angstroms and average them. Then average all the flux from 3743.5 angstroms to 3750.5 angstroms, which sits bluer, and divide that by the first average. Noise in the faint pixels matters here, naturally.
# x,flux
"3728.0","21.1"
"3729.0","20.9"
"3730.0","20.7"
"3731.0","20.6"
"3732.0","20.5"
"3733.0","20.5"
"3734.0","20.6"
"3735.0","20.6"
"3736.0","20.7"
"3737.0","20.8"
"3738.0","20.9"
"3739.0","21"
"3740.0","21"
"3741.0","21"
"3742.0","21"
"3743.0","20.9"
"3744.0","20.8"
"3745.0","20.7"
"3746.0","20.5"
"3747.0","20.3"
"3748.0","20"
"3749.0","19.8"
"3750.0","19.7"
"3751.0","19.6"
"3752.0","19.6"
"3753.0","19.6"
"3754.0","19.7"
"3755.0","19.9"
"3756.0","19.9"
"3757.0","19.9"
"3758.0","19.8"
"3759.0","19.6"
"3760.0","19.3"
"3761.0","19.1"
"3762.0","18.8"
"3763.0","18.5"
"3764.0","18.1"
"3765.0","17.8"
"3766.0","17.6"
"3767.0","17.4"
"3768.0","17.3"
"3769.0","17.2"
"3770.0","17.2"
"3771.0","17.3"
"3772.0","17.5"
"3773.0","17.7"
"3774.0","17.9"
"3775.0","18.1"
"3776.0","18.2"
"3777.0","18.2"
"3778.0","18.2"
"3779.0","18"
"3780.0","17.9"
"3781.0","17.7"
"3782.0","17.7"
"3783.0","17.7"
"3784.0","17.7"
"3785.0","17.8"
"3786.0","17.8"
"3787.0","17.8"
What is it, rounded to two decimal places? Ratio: 1.17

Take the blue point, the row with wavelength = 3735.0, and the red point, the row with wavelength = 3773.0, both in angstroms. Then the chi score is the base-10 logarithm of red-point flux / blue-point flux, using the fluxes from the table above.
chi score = -0.066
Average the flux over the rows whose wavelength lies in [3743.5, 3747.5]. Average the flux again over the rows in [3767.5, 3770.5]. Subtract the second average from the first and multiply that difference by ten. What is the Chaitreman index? 33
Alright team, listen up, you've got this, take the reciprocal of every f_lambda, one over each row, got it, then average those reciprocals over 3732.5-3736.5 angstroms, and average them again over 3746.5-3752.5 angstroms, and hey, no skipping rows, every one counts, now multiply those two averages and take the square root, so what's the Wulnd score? 0.0495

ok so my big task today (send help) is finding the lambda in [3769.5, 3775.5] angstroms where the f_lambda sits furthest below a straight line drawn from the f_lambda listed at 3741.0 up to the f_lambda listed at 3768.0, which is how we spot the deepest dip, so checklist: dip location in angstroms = 3770.0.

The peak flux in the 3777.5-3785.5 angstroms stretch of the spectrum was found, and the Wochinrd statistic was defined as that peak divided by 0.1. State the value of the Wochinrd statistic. 182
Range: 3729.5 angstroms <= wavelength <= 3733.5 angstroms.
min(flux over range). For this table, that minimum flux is 20.5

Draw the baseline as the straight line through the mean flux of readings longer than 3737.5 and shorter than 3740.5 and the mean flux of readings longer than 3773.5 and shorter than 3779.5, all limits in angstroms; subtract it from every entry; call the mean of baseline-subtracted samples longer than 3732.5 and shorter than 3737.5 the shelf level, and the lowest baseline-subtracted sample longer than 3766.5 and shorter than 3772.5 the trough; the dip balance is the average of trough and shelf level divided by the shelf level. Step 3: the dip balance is 1.7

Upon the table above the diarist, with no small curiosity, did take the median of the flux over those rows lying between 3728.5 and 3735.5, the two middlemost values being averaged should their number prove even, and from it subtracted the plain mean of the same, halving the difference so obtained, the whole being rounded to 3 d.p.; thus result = -0.014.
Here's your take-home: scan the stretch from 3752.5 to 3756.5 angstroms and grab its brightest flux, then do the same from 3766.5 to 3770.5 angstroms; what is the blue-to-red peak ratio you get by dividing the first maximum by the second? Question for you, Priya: 1.14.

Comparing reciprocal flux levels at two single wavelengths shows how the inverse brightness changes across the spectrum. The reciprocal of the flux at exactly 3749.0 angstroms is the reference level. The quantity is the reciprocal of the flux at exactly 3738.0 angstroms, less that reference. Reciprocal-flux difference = -0.003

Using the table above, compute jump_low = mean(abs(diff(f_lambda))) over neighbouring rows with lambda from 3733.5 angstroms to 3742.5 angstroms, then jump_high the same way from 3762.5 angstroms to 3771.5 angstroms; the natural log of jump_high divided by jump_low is 1.25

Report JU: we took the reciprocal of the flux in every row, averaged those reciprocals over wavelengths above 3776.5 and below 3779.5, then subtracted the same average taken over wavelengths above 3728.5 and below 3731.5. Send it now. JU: 0.0069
